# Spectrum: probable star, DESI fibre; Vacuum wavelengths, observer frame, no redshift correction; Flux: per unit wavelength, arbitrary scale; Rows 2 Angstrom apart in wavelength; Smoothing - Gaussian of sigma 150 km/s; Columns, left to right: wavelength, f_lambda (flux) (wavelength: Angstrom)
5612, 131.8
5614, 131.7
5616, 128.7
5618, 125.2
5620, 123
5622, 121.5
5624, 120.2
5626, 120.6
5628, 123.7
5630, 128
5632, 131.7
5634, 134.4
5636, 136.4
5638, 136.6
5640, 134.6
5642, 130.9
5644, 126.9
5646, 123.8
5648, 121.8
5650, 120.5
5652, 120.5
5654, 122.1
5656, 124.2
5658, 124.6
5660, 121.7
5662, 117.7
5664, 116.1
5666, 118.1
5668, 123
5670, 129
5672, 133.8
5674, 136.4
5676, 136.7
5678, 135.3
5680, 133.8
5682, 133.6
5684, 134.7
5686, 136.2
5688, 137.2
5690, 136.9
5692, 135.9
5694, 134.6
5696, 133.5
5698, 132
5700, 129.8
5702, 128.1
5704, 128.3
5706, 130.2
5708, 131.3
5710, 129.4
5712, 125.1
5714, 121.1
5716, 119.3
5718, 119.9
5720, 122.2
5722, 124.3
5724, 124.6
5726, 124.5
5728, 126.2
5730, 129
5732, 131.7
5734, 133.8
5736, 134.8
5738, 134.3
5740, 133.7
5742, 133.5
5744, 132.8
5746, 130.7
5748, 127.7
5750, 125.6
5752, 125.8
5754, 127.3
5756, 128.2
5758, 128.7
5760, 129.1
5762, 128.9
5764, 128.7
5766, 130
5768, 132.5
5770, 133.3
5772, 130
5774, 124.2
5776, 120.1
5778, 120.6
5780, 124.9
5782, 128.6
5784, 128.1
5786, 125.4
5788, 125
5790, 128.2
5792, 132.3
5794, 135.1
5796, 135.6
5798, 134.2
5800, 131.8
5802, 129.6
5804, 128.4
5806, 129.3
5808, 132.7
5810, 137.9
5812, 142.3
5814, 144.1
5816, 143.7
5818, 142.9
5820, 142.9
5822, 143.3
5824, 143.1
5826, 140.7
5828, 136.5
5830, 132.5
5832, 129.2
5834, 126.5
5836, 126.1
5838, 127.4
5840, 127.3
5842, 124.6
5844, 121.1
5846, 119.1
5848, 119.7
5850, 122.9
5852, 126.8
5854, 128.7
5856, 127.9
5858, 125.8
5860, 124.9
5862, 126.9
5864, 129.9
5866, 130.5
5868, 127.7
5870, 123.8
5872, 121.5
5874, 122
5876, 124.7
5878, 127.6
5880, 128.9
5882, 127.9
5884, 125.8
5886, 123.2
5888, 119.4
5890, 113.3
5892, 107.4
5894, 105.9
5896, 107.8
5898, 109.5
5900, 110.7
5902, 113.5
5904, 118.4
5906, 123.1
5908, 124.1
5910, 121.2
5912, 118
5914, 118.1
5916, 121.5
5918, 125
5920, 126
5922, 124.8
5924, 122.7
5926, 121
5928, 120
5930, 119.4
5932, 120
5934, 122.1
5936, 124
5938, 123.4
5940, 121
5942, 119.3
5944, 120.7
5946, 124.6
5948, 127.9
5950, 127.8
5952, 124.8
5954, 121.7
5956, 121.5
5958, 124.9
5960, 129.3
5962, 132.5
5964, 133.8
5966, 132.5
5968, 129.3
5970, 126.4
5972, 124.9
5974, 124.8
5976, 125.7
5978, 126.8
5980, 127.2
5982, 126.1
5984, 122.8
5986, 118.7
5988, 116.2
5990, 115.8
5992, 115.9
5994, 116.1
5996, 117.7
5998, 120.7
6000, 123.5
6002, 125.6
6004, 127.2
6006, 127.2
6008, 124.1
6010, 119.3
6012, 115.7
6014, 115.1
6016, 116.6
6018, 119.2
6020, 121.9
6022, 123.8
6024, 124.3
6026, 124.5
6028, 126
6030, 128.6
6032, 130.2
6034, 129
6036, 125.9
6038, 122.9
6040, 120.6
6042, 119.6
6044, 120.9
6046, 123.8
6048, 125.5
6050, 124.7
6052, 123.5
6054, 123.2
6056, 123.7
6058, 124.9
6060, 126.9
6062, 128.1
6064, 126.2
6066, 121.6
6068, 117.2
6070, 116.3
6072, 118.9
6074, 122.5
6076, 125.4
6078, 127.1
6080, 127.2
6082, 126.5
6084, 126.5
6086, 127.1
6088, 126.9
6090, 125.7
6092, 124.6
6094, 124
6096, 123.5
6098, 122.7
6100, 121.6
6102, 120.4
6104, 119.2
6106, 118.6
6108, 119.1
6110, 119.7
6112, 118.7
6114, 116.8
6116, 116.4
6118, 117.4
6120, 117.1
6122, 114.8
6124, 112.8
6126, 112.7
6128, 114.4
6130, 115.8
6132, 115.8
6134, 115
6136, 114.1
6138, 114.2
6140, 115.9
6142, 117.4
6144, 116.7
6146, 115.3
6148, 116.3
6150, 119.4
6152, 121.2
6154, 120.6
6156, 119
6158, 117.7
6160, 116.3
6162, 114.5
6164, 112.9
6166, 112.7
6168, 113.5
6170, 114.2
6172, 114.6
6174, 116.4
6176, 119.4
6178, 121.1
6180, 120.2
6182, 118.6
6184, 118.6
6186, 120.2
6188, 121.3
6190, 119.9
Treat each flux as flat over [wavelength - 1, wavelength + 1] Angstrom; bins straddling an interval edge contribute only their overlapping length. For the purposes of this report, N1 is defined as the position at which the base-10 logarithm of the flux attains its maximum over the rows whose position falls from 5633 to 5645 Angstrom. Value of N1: 5638 Angstrom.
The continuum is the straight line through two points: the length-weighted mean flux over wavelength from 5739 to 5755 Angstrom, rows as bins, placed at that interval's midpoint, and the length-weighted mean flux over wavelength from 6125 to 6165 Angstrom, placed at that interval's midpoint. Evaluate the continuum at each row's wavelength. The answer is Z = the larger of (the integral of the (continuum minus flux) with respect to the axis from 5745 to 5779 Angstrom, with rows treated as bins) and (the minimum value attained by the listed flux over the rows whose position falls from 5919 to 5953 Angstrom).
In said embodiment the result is 119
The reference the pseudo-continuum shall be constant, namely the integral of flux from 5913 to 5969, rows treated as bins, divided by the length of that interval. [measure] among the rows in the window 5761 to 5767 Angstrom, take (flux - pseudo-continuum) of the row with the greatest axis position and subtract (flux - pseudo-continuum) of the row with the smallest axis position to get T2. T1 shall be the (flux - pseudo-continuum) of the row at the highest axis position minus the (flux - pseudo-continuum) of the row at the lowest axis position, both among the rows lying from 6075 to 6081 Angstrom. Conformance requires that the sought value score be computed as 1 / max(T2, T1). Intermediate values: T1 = 1.8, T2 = 1.1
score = 0.56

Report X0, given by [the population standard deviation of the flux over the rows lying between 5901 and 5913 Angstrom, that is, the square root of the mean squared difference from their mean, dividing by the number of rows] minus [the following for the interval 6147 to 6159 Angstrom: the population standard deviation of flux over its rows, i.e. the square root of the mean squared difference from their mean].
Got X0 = 1.9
